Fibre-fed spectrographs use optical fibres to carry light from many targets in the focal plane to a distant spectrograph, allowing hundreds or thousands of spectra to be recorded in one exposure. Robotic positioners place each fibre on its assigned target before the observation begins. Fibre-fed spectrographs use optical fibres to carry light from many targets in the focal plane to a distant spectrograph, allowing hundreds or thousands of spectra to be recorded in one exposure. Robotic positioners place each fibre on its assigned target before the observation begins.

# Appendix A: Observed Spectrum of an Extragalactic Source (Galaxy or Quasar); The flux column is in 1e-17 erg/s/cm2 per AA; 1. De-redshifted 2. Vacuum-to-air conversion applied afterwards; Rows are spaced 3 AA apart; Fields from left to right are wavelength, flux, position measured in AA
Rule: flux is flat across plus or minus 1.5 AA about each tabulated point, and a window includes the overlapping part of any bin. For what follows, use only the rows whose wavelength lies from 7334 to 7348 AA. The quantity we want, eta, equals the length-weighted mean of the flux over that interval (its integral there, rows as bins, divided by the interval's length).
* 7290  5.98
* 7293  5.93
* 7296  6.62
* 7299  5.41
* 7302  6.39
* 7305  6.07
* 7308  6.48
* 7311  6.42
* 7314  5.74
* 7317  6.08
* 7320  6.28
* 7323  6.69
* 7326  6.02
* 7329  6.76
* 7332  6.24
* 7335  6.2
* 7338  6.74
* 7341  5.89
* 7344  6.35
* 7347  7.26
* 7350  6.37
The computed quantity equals 6.47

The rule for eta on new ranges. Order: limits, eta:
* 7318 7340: 6.40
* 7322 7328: 6.36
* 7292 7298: 6.23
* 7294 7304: 6.13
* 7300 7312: 6.30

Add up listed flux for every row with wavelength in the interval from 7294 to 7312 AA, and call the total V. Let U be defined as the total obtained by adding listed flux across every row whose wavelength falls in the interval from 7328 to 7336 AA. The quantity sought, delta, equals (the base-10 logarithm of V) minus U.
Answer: -18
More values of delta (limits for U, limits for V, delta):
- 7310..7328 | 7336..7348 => -36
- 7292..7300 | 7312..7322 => -17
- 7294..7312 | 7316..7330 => -36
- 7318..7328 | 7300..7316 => -17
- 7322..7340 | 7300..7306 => -38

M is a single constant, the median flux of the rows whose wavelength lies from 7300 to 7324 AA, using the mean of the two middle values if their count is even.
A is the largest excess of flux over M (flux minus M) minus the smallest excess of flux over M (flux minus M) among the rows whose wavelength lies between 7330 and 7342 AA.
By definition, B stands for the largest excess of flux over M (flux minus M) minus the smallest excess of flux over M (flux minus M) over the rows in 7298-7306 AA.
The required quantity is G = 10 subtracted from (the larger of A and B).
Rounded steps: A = 0.85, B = 1.0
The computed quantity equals -9.02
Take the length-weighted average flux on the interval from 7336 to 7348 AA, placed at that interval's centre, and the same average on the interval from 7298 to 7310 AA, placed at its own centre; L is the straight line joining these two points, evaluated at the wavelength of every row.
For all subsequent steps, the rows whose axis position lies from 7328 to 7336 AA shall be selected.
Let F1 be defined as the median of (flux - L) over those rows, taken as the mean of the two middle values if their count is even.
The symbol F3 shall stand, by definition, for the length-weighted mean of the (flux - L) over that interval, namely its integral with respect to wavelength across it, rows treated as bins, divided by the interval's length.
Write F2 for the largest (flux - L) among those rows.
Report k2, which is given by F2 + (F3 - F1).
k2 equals 0.53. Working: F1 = -0.17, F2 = 0.376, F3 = -0.024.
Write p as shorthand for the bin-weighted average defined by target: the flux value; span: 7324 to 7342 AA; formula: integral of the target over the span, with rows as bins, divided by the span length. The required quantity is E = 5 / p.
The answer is 0.790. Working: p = 6.33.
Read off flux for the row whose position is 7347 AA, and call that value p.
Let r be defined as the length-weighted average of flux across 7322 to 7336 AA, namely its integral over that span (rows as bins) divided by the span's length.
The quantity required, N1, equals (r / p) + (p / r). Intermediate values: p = 7.26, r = 6.38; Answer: 2.02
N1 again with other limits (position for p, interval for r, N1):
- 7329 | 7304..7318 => 2.01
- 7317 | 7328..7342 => 2.00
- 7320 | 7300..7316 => 2.00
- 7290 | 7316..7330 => 2.00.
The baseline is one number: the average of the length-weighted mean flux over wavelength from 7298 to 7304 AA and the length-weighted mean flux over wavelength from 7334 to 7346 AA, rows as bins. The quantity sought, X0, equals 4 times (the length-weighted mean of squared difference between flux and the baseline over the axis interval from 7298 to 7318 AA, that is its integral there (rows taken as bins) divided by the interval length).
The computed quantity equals 0.52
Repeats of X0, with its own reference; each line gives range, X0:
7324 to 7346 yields 0.61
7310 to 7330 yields 0.52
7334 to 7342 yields 0.61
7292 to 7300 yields 1.07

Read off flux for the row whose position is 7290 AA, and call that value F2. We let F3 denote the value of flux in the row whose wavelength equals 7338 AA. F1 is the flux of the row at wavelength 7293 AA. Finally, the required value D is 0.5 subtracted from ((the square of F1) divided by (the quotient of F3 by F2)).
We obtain 31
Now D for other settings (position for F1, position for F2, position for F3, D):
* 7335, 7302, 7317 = 40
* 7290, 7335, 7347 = 30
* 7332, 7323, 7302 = 40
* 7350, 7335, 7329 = 37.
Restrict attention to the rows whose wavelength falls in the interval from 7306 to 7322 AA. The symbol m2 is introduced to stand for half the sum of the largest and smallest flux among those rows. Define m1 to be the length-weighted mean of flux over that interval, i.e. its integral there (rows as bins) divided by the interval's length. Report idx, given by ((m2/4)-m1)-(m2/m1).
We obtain -5.67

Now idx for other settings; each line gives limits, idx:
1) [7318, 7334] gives -5.79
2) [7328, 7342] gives -5.78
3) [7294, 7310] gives -5.66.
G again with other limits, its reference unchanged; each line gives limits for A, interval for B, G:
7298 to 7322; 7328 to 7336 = -8.93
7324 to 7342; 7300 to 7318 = -9.13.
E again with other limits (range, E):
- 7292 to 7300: 0.830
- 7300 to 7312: 0.794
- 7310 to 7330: 0.798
